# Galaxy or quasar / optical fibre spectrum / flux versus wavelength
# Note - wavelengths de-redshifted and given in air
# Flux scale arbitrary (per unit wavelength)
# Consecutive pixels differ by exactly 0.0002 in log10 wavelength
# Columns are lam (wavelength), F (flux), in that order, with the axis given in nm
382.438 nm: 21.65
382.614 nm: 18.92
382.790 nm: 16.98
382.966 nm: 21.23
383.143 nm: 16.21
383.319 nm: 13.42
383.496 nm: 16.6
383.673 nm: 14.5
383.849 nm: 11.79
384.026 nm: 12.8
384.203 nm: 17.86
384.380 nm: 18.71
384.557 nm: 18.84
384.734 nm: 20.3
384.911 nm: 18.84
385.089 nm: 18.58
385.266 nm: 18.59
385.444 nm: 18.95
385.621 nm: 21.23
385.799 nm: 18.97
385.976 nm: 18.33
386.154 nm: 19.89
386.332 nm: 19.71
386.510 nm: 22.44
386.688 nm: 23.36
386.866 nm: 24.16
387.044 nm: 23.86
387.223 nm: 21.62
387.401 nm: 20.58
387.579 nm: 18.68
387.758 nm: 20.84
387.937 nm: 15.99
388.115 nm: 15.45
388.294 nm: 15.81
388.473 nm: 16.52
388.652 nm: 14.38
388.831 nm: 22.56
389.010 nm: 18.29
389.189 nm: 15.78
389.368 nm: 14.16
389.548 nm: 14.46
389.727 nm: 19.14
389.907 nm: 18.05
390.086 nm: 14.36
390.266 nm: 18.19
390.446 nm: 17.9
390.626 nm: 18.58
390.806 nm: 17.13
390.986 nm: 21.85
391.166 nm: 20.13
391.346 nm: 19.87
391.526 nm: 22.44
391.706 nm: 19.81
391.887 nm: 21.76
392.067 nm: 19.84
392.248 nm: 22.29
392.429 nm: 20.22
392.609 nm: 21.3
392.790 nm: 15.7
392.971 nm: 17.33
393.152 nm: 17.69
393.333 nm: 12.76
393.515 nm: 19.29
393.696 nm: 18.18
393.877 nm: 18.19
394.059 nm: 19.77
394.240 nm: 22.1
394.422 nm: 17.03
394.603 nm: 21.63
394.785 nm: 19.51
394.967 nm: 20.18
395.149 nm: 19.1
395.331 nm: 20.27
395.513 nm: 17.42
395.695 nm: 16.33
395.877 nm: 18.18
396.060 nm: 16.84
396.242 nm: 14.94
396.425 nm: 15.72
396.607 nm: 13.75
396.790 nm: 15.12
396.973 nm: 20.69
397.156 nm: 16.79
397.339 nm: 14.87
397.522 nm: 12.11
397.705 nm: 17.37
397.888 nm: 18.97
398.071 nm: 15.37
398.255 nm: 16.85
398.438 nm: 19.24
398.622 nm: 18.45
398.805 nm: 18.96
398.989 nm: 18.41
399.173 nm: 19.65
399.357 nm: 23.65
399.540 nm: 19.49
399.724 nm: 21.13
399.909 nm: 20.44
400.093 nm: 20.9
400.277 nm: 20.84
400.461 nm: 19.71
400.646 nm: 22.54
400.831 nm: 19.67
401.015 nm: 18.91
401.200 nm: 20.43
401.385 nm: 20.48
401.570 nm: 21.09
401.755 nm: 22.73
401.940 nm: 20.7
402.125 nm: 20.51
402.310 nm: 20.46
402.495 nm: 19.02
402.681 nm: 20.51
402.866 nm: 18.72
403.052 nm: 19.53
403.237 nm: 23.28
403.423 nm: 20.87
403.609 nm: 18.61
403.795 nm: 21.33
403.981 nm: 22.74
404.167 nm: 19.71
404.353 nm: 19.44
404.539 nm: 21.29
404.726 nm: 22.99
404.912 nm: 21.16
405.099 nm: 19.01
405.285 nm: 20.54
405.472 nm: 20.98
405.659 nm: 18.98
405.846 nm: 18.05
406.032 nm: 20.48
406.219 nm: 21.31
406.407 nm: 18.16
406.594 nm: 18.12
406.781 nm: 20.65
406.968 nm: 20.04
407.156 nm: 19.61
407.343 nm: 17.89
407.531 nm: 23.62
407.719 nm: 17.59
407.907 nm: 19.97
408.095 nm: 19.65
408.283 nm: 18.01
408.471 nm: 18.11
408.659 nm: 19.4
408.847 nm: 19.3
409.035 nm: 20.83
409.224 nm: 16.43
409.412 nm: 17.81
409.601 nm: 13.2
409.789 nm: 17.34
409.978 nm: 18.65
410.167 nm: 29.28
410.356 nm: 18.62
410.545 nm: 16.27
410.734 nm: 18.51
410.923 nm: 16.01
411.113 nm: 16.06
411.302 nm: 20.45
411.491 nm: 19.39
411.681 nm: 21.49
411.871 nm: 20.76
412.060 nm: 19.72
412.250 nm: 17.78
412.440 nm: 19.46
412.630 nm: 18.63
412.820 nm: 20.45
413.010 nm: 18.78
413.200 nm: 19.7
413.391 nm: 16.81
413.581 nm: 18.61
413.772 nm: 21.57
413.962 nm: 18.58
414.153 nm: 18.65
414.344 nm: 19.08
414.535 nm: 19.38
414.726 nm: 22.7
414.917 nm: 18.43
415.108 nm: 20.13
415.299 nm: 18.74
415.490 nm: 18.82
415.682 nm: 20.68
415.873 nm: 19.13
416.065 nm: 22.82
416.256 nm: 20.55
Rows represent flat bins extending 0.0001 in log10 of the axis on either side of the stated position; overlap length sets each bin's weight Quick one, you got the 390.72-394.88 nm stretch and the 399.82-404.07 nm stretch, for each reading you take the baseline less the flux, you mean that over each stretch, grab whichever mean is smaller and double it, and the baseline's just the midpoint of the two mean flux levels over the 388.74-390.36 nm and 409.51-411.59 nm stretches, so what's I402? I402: -5.5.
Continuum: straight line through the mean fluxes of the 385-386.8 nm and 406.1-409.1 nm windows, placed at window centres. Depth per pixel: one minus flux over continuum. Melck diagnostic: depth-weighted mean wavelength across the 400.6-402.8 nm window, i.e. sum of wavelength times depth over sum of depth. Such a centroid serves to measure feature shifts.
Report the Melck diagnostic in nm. 401.55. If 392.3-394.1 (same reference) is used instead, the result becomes 393.30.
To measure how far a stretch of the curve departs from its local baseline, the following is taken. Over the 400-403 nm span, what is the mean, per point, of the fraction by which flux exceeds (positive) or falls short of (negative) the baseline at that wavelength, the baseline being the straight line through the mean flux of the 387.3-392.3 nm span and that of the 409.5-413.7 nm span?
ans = 0.10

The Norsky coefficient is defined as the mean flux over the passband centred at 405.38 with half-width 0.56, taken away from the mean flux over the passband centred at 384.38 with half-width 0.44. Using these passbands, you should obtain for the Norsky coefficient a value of -2.1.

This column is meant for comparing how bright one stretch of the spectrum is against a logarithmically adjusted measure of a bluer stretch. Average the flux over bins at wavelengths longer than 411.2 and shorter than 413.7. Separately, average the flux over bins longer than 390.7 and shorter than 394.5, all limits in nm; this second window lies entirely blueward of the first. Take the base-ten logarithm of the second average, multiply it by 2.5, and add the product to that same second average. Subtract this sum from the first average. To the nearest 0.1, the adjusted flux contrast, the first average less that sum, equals -3.1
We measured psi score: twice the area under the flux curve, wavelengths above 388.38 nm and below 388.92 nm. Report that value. 19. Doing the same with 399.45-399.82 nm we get 15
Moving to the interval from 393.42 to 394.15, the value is 27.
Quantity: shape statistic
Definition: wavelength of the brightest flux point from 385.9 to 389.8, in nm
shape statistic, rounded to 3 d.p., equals 386.866 nm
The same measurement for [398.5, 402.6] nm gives 399.357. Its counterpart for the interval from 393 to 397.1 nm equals 394.240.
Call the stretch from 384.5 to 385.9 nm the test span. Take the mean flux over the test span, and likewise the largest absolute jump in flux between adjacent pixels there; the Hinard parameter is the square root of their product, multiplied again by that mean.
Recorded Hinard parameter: 128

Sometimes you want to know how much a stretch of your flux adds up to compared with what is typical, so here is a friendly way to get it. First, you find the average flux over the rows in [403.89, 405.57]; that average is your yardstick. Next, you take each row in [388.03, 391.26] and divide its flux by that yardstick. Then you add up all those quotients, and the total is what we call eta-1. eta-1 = 15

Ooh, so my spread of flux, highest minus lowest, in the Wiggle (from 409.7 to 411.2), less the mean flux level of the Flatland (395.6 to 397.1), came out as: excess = -3.2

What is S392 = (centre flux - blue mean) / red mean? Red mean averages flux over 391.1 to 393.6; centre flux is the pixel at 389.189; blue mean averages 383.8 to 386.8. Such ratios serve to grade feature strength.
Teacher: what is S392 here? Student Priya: -0.16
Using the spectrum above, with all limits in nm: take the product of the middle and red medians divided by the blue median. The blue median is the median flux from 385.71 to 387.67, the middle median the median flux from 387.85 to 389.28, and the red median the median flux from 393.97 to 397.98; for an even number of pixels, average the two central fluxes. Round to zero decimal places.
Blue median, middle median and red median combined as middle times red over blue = 13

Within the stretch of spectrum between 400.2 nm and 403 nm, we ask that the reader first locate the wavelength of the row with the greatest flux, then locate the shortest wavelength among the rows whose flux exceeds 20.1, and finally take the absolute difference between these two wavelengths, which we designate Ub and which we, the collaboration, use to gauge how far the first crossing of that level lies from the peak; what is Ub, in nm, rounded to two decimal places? 1.48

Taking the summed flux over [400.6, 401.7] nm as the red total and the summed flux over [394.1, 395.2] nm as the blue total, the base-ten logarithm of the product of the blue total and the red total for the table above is 4.17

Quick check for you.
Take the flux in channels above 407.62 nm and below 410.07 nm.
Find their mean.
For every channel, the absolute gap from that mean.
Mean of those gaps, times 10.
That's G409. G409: 13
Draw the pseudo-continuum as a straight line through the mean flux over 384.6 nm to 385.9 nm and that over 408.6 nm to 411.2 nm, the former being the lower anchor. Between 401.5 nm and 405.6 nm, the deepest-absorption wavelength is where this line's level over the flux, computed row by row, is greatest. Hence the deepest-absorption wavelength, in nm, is 403.609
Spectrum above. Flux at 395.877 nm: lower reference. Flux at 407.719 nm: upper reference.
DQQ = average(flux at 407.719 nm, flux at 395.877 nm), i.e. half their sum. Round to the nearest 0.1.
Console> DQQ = 17.9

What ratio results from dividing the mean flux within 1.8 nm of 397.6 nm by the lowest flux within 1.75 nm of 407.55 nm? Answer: 1.05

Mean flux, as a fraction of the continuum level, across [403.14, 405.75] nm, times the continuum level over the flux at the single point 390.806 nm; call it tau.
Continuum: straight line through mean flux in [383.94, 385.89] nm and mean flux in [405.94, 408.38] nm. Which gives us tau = 1.17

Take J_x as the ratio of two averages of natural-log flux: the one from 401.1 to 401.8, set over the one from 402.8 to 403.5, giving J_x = 1.01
